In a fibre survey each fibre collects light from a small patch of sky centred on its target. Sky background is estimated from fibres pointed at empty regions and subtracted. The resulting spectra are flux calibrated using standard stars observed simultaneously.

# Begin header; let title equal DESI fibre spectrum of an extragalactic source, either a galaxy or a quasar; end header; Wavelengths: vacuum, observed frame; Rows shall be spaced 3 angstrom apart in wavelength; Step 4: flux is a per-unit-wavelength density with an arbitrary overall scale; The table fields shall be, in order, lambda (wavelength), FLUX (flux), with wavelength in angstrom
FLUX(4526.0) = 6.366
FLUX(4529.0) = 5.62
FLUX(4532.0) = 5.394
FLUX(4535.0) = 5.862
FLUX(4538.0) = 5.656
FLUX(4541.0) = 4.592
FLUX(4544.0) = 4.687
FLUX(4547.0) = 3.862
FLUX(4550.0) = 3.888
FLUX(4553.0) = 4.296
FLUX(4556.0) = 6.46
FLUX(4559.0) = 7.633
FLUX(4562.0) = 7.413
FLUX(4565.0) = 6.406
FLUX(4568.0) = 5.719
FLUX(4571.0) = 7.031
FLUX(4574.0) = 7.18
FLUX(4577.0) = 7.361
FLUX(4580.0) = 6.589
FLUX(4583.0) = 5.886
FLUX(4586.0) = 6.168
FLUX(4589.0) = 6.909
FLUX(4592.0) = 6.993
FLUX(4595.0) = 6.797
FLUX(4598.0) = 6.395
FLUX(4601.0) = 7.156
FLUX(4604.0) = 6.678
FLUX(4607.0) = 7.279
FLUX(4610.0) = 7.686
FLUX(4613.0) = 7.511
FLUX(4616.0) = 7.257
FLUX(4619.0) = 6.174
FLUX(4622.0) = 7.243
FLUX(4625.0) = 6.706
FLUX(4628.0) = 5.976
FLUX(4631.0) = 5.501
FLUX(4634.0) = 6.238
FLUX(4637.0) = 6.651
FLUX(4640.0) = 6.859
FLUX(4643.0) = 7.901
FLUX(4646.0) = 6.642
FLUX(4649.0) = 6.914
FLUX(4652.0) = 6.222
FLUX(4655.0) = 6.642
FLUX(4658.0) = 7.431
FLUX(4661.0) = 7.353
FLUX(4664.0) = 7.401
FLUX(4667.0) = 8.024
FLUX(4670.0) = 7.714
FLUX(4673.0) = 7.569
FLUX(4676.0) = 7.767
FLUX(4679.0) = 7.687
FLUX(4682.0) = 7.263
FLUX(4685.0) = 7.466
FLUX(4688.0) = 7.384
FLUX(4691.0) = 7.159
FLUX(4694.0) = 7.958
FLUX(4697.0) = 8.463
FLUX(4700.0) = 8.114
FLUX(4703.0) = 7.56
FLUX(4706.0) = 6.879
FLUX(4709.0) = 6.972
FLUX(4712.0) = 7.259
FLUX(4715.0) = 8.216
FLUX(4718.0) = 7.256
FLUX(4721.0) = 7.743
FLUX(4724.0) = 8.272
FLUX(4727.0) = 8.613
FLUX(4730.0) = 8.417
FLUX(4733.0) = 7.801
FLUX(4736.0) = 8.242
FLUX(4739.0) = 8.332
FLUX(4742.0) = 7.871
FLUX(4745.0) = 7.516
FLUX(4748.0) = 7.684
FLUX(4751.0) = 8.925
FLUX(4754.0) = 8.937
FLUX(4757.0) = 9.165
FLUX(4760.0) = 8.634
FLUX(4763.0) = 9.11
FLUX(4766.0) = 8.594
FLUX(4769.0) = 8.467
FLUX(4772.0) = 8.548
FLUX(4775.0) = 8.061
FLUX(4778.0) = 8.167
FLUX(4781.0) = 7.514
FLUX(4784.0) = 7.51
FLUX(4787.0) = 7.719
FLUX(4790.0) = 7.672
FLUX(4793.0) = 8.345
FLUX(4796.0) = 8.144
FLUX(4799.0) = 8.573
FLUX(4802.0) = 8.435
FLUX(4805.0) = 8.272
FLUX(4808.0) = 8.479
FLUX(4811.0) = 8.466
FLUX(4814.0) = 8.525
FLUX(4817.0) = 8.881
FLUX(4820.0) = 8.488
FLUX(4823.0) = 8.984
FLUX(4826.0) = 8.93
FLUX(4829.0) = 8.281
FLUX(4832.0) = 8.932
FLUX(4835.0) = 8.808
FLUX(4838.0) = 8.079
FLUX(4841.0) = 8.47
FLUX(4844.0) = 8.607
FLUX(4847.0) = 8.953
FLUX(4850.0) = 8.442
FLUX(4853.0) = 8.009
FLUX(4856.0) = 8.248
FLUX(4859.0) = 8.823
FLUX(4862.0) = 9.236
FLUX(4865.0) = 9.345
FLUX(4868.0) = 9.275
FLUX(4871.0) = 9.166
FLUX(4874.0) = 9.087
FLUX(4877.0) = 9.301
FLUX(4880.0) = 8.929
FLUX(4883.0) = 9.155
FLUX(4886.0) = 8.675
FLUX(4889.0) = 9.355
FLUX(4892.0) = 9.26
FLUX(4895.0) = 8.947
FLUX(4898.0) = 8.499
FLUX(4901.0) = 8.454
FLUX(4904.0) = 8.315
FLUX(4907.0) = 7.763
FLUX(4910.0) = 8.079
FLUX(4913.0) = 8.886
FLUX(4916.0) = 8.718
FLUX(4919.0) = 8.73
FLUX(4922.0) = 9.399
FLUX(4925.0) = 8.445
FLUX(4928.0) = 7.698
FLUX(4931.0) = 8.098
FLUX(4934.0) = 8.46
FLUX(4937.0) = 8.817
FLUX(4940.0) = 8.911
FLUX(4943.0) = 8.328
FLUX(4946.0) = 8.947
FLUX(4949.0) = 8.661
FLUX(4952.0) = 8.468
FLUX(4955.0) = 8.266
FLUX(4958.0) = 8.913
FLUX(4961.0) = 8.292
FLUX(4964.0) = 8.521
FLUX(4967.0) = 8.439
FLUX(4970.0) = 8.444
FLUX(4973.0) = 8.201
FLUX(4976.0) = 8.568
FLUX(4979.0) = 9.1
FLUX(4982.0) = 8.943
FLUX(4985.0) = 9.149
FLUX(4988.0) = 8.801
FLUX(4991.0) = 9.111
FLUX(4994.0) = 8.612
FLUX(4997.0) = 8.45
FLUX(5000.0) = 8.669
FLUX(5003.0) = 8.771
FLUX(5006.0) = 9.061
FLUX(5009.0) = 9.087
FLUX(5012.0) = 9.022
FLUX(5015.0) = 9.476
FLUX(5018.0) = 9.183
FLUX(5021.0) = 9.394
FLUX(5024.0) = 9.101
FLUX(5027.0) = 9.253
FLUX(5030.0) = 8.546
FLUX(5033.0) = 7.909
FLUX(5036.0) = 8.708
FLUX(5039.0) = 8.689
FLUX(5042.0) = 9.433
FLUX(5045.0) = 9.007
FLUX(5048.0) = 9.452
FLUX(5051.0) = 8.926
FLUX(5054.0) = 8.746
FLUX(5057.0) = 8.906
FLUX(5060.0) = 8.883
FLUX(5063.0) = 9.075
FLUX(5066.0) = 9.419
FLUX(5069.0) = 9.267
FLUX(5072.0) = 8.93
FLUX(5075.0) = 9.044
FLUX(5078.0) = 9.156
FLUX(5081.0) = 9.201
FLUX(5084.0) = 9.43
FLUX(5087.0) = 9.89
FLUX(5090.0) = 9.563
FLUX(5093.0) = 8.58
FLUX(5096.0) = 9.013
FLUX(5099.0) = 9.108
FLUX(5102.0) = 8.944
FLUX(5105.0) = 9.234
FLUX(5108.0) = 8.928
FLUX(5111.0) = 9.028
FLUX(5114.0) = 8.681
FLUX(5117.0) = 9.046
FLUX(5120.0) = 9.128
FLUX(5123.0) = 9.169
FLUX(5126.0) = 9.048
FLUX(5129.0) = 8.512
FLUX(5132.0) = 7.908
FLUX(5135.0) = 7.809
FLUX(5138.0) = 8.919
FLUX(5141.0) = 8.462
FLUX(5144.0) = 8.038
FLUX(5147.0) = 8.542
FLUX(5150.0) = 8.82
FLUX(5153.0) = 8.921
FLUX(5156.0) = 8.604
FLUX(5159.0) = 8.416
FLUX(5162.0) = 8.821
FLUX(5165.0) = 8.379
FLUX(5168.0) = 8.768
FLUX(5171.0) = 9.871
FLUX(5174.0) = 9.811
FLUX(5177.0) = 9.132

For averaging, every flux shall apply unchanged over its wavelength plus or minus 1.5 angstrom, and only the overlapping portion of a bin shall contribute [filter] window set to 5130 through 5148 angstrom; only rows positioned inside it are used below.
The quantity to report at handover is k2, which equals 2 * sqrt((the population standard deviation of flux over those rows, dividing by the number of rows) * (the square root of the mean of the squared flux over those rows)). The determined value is 3.6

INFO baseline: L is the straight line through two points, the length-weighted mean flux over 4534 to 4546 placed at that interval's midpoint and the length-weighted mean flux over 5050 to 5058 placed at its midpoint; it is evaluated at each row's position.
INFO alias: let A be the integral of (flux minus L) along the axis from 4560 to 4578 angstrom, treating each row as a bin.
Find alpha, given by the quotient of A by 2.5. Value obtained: 11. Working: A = 28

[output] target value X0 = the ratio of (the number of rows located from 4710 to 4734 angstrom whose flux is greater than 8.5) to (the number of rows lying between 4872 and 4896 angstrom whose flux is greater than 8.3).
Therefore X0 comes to 0.1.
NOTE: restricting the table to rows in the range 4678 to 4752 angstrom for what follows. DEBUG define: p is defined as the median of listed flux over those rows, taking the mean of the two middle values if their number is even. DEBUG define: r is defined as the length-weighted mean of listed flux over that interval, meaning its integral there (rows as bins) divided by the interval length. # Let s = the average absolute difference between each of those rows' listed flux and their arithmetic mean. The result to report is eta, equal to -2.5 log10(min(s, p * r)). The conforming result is 0.87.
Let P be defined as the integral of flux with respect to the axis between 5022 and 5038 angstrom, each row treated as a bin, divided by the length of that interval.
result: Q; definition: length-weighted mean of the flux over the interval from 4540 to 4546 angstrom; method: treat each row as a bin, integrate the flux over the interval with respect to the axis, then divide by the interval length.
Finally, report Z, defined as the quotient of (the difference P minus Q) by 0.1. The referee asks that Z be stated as 41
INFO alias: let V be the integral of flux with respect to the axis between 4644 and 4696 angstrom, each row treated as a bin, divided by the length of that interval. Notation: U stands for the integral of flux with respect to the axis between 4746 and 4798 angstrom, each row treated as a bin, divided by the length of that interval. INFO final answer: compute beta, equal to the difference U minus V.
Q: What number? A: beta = 1.0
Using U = 8.3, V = 7.3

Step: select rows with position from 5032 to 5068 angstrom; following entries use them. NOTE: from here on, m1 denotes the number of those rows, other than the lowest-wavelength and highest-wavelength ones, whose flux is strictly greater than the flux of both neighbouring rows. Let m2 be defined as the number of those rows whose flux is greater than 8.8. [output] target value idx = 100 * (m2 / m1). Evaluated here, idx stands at 200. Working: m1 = 4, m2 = 8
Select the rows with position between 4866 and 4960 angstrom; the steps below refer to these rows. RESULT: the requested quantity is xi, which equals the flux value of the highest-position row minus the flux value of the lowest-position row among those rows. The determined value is -0.36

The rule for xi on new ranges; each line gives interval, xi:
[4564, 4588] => -0.24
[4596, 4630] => -0.42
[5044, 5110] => -0.08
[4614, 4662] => 0.10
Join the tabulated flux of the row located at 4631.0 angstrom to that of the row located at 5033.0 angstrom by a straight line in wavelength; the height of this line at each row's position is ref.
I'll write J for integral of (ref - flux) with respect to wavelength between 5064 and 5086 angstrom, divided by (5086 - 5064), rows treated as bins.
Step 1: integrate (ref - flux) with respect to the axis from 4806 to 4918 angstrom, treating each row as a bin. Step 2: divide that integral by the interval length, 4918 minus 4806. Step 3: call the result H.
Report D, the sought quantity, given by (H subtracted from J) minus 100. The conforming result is -99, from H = -1.8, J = -1.1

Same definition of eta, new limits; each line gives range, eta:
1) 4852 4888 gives 1.19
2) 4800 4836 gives 1.57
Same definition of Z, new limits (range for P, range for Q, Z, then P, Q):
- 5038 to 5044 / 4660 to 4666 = 17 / 9.1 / 7.4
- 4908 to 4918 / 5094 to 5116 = -5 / 8.5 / 9.0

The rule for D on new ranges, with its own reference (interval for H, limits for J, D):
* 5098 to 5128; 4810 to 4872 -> -101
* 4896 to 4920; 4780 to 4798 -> -100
